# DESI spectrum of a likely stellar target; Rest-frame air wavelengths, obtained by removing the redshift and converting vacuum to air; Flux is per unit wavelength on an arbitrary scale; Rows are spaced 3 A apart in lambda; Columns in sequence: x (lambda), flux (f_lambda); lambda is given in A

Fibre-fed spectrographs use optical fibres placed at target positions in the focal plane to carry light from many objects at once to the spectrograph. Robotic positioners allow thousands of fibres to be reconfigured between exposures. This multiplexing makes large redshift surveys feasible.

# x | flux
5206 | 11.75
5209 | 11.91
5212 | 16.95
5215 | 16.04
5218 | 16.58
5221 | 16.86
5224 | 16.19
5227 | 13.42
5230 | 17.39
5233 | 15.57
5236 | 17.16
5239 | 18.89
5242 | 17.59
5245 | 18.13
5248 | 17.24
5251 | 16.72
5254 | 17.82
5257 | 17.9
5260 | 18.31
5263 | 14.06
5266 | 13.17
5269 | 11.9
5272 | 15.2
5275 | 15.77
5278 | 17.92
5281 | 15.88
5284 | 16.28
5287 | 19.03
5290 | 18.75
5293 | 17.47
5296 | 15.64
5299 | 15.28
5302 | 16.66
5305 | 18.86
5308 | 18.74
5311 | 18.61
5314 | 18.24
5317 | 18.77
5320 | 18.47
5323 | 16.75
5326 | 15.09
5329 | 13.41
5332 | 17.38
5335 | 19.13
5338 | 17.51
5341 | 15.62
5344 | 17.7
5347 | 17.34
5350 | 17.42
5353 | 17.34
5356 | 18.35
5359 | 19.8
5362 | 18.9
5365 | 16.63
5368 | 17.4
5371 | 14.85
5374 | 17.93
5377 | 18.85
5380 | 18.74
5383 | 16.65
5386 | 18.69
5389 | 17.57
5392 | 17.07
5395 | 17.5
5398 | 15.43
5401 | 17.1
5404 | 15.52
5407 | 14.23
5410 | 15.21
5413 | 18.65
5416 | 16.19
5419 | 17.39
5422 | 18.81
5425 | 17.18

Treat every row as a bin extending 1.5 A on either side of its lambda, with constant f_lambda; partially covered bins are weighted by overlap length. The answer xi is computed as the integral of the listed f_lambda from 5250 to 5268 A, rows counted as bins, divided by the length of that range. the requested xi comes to 16.2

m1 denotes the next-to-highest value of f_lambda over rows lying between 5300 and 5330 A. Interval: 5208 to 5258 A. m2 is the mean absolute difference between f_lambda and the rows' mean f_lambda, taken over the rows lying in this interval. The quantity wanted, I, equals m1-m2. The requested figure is 17.6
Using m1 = 18.77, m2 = 1.2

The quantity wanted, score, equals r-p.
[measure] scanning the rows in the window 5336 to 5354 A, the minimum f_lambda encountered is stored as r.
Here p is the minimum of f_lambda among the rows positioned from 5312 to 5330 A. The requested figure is 2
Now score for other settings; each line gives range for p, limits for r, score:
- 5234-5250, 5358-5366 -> -1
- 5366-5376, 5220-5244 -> -1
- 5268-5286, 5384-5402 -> 4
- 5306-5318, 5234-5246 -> -1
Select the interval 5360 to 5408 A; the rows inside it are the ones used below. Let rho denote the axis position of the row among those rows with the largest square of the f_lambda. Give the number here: 5362 A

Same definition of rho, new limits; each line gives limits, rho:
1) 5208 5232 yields 5230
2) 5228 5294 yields 5287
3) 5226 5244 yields 5239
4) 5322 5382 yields 5359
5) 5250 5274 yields 5260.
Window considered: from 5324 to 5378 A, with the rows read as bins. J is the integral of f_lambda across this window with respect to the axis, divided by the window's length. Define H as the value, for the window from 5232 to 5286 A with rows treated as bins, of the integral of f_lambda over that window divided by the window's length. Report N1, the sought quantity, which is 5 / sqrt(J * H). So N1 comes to 0.297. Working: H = 16.45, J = 17.2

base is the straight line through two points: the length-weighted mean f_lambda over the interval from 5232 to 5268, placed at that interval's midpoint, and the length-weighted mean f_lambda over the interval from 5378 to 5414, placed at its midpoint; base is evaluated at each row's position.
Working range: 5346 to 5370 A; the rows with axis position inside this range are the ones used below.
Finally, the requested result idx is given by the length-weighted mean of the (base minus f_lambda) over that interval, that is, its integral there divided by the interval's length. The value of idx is -0.99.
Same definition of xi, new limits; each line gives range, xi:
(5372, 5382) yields 18.2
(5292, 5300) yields 16.1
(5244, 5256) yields 17.5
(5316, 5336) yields 16.9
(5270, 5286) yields 16.2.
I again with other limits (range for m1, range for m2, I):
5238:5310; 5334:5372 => 17.9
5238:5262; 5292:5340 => 17.0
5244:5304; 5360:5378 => 17.6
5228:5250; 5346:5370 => 17.3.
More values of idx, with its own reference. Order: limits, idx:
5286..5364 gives -0.68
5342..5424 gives -0.43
